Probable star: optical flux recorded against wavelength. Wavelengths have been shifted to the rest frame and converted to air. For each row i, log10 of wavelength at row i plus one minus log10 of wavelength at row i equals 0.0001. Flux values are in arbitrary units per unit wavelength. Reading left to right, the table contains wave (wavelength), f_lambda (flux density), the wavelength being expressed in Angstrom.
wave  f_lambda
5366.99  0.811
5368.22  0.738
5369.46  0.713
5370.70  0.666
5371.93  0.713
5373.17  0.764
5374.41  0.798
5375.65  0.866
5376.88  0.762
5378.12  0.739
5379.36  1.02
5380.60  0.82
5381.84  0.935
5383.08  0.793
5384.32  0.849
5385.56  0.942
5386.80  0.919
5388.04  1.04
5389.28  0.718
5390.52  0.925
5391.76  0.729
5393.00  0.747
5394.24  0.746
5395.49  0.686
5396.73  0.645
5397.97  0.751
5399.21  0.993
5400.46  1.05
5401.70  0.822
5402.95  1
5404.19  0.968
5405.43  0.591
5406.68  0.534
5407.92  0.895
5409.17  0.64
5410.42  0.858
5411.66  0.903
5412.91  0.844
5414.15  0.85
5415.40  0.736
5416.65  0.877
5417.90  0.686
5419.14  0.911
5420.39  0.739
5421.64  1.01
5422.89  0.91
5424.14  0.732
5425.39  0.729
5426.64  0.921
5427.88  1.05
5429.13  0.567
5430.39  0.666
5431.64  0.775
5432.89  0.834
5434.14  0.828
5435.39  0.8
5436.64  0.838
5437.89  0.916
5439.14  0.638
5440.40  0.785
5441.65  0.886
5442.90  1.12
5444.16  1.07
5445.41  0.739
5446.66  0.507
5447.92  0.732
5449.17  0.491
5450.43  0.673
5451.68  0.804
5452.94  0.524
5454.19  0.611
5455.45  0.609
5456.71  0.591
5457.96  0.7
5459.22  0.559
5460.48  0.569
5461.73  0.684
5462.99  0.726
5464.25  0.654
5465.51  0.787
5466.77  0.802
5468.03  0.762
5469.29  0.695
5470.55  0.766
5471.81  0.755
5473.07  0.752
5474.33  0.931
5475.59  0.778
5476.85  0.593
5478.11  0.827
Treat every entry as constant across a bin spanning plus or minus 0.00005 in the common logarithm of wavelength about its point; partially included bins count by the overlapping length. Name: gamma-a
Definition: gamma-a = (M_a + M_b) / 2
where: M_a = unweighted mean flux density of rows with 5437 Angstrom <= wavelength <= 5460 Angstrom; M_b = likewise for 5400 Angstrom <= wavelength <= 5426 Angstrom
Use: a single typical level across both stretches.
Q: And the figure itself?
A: 0.771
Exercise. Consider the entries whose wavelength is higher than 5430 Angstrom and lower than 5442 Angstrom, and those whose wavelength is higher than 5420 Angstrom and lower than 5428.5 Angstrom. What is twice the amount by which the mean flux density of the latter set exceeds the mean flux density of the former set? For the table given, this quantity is 0.15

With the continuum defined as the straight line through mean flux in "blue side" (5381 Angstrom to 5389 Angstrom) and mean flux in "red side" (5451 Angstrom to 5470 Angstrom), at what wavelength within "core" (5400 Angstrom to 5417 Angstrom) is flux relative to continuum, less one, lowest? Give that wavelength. 5406.68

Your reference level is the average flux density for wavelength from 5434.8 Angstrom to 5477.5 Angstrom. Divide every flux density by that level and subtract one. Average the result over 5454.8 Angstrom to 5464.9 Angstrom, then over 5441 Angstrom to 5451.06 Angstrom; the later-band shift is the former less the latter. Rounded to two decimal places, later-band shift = -0.19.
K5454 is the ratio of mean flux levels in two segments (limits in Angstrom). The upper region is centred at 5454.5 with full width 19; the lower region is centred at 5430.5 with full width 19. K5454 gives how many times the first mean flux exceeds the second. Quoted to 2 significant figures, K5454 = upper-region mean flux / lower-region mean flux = 0.78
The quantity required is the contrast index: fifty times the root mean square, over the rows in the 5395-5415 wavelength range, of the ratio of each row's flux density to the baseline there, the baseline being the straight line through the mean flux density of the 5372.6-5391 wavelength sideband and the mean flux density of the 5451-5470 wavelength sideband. 52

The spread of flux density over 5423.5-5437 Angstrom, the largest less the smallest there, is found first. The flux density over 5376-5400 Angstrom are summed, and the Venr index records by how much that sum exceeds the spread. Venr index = 15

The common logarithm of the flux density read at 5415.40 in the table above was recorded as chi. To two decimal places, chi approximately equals -0.13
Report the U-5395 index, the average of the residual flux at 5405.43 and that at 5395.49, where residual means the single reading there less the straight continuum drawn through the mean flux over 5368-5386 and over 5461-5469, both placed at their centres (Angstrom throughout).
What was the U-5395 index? -0.15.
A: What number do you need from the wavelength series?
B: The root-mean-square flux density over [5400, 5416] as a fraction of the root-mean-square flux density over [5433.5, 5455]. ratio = 1.07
